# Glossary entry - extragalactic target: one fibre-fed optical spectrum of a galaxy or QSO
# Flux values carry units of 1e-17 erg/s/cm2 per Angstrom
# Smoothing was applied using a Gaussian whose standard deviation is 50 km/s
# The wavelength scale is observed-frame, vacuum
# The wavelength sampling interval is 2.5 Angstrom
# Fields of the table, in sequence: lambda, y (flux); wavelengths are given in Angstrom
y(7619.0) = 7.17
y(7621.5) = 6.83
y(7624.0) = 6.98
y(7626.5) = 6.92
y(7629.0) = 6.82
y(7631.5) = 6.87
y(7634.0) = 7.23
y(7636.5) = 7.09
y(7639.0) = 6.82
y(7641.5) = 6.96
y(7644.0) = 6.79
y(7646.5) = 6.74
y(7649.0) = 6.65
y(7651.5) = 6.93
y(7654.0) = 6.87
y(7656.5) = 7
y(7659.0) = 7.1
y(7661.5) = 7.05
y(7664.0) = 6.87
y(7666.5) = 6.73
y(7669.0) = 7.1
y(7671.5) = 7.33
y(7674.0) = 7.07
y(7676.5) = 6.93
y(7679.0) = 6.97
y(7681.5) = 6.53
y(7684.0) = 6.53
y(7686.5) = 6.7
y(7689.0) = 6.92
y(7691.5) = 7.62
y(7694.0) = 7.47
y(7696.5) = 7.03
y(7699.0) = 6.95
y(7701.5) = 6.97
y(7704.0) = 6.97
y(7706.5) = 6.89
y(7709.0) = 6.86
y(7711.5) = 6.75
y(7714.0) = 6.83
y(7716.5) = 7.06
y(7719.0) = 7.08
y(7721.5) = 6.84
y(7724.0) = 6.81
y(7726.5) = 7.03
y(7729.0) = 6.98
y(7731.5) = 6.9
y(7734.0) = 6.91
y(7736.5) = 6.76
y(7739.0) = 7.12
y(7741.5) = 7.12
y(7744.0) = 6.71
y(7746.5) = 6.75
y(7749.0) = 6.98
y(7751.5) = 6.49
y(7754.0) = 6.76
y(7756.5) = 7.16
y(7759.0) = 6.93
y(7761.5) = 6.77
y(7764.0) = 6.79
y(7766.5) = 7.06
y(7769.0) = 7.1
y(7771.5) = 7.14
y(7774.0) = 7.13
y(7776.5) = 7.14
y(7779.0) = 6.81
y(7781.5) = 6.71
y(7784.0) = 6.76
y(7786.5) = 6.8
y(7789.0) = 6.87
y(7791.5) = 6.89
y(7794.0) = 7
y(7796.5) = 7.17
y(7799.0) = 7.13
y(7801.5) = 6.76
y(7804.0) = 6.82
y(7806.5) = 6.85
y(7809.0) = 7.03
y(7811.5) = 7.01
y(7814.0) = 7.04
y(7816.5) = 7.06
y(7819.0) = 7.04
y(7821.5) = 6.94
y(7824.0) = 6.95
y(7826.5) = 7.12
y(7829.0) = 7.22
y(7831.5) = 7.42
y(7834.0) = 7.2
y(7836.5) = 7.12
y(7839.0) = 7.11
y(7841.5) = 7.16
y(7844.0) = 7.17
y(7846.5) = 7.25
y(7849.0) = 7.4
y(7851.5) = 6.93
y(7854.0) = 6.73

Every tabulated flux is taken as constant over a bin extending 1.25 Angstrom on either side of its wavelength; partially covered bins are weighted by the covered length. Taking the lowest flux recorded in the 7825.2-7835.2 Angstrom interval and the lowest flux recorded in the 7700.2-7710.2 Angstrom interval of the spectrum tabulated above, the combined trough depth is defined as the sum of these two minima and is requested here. 14.0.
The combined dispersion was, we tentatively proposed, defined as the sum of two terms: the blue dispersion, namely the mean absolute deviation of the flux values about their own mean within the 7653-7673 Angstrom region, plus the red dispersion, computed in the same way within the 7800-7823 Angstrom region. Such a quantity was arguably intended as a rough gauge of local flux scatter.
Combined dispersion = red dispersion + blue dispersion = 0.23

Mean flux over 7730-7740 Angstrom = 6.92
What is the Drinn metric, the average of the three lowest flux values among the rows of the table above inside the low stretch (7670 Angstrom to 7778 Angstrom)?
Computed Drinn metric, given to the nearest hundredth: 6.52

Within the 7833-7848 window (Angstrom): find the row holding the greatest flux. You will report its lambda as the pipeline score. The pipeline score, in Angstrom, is 7846.5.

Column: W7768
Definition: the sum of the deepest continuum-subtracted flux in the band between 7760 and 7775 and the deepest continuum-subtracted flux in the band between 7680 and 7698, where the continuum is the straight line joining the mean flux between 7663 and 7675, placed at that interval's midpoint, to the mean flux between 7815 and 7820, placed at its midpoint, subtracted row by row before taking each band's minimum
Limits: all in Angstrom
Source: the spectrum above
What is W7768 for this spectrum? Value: -0.8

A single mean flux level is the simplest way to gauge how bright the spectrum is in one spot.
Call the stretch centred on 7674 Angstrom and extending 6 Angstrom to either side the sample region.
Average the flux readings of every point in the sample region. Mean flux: 7.08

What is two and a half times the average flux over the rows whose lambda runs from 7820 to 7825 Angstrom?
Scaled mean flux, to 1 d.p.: 17.4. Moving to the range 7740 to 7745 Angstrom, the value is 17.3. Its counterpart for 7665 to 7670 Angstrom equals 17.3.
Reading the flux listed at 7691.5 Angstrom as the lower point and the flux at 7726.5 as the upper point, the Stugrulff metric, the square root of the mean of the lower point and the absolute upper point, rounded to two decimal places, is 2.71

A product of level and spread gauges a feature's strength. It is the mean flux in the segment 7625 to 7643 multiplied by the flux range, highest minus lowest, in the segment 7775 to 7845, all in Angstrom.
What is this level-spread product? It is 4.9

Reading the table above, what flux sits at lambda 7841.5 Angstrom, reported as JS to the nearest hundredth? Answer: 7.16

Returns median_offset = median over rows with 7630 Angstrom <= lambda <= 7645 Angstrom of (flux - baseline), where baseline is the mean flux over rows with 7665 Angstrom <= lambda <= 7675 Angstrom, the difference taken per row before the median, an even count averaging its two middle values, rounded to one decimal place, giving -0.1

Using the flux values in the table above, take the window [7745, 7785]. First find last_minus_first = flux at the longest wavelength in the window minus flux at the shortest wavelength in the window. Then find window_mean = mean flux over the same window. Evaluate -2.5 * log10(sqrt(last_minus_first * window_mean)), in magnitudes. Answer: 1.5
